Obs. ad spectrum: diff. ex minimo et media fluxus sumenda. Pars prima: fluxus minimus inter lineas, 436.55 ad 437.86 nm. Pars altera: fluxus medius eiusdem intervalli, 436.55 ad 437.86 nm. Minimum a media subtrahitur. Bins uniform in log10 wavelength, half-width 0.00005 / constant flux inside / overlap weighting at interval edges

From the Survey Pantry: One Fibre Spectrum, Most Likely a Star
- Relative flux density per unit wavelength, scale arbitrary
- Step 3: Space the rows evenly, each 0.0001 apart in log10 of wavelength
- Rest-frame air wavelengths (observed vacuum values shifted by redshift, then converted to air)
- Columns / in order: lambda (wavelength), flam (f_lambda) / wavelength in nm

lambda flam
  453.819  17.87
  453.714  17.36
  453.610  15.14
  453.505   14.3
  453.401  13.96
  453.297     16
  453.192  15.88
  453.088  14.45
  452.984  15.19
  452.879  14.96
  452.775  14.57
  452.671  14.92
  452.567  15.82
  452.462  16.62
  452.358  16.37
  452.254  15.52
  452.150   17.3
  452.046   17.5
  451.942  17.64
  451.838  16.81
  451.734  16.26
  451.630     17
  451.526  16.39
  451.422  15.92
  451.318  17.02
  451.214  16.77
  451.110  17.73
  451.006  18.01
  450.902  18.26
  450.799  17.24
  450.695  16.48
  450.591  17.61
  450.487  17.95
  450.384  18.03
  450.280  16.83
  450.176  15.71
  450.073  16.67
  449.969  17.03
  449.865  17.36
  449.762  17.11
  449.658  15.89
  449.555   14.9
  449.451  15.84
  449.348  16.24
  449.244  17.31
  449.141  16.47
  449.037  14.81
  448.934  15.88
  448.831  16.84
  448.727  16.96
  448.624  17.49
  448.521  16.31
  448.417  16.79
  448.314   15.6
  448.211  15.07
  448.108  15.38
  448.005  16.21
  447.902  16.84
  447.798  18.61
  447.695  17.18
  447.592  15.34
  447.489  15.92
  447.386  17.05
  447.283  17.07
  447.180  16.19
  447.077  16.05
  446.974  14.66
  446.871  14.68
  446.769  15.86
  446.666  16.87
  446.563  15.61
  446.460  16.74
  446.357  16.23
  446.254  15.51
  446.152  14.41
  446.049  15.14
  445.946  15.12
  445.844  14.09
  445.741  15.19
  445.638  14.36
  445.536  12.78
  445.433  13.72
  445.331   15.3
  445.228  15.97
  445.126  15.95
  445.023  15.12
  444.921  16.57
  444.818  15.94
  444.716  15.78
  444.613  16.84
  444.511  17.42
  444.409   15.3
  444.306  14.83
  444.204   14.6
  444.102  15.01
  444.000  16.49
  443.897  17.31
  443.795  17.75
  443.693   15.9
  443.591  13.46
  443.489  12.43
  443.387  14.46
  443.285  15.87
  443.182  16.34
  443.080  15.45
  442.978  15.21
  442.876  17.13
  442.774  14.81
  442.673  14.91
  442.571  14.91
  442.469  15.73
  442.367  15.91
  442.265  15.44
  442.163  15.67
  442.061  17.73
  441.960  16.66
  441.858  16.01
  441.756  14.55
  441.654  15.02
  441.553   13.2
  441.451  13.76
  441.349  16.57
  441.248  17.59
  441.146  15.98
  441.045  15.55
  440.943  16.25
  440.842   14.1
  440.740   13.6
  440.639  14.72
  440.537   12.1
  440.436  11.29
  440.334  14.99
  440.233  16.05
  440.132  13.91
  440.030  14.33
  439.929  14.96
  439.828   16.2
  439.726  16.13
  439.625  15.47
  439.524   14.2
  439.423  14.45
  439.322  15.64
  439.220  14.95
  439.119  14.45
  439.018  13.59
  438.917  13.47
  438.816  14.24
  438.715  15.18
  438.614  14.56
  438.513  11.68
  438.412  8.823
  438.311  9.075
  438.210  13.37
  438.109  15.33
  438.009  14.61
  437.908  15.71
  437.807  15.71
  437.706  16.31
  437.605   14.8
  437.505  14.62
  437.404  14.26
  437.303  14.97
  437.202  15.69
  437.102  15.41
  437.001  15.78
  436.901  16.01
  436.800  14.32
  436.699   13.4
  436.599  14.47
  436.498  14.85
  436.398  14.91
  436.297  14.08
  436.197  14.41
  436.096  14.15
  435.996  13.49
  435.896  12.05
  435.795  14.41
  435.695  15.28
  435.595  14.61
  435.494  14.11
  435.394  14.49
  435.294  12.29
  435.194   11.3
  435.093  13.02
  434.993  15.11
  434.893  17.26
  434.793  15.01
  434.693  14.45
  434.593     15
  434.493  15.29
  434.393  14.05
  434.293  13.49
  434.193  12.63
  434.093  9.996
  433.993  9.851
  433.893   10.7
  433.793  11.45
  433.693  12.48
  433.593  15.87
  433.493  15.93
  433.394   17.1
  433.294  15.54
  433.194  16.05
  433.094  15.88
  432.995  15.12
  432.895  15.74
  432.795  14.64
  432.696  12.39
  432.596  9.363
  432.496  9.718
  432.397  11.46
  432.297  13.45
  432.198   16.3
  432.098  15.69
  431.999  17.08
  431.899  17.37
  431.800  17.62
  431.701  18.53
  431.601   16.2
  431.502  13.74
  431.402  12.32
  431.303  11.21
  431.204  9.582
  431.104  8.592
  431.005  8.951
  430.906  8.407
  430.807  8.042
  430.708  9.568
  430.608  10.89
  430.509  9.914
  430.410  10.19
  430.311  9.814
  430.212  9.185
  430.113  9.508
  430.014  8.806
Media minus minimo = 1.7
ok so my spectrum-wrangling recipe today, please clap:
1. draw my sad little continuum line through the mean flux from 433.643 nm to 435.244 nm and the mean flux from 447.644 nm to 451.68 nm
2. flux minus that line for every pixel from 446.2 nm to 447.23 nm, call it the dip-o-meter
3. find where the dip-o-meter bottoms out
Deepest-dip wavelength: 446.974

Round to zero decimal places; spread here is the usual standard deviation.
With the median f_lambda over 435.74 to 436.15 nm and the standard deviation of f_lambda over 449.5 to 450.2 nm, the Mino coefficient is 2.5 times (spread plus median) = 37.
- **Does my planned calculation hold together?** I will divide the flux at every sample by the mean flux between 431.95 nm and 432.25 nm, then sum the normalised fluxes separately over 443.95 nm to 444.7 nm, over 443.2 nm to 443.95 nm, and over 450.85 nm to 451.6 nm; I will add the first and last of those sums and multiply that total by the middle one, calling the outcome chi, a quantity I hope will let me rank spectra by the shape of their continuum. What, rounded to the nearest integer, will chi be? 92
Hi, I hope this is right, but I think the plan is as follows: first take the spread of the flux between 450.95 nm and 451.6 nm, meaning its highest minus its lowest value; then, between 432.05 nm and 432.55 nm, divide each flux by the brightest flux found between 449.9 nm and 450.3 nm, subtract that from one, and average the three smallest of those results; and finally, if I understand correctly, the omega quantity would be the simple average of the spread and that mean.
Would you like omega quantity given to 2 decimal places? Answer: 1.10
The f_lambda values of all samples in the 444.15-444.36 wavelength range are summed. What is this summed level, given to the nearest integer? 29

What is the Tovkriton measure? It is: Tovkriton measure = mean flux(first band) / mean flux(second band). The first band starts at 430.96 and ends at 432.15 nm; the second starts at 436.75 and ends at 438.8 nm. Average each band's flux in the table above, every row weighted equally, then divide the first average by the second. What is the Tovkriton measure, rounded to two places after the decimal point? 0.97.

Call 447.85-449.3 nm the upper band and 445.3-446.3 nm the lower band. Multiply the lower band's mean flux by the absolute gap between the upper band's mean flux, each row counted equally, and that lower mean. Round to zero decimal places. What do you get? 25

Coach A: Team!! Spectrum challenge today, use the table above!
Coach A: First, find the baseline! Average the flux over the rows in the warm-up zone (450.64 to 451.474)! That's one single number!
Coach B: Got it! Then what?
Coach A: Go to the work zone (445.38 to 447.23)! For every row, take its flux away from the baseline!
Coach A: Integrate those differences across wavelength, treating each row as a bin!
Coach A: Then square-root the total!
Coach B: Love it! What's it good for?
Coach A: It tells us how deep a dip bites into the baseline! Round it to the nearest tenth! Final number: 1.9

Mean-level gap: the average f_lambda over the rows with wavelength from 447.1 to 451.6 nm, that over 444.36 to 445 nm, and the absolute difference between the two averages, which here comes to 0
